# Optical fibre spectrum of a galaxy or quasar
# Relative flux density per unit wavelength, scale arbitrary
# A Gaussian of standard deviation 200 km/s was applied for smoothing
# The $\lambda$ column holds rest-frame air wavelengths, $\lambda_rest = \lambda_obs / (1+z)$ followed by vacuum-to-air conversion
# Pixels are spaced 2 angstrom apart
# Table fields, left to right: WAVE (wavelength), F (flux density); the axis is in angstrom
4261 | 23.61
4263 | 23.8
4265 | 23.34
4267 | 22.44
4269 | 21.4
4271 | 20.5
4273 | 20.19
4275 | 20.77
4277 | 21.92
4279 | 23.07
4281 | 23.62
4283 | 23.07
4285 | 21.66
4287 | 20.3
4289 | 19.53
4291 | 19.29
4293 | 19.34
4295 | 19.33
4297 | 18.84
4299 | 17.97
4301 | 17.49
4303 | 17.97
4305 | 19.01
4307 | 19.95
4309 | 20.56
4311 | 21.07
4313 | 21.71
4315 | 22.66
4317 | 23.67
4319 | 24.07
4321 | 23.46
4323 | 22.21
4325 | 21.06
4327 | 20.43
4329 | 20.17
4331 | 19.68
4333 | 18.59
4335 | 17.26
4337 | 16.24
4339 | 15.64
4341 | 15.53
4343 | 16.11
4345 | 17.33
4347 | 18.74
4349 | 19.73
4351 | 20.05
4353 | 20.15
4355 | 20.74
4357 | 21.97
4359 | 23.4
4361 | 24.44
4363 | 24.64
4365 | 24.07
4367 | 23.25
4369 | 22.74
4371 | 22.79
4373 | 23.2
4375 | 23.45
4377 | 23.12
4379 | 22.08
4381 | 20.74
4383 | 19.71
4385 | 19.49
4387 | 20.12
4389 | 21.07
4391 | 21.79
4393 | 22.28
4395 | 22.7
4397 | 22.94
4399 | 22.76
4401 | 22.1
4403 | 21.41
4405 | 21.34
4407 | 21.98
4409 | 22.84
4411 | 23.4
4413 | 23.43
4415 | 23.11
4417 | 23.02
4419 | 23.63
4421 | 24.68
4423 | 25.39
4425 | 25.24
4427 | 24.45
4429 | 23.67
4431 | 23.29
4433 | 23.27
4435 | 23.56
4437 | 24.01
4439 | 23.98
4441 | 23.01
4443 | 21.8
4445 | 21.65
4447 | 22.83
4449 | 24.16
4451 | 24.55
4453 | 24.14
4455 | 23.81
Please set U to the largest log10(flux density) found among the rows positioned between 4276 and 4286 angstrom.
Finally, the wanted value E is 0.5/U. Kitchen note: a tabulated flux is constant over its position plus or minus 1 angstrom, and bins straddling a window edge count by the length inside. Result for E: 0.364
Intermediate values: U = 1.37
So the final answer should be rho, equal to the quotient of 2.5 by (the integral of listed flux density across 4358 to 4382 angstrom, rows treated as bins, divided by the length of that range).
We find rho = 0.108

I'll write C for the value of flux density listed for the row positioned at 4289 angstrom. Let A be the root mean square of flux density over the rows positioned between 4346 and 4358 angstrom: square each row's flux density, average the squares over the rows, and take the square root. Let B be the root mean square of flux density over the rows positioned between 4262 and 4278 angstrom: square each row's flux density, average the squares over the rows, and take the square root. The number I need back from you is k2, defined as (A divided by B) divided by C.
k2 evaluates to 0.048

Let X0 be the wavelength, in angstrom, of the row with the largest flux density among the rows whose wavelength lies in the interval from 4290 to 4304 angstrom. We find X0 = 4293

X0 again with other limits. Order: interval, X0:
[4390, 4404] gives 4397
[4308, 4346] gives 4319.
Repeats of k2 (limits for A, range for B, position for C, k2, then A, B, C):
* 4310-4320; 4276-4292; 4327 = 0.051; 22.7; 22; 20.43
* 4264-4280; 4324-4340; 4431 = 0.050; 21.7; 19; 23.29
